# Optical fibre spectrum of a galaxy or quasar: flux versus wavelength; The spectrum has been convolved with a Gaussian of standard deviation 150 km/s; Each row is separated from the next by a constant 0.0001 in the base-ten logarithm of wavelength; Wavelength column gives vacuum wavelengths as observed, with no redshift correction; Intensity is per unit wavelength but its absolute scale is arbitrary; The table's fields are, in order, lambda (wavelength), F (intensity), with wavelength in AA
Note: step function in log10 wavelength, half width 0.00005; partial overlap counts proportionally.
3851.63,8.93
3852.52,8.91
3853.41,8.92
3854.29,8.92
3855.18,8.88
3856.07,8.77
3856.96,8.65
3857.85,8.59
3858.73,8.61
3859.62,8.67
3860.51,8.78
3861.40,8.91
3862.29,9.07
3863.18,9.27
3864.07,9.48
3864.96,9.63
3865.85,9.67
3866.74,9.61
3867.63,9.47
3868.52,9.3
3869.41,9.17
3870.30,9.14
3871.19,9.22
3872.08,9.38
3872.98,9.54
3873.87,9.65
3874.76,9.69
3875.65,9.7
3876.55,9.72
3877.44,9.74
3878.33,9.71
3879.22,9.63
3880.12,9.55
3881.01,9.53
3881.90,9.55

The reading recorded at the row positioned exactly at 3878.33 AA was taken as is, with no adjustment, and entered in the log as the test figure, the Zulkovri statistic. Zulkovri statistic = 9.71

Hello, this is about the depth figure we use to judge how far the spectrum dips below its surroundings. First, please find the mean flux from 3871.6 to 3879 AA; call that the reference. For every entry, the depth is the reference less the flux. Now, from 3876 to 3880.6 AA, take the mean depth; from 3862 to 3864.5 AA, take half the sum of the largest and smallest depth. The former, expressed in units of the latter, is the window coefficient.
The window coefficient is -0.08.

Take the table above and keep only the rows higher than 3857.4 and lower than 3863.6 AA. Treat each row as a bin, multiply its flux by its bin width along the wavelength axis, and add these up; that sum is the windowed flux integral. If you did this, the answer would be 55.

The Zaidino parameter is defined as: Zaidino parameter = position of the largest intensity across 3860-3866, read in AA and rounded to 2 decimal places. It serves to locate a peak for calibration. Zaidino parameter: 3865.85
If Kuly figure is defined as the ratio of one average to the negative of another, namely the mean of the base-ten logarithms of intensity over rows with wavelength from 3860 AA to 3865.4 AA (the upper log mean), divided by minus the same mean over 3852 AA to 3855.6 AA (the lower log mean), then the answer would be -1.01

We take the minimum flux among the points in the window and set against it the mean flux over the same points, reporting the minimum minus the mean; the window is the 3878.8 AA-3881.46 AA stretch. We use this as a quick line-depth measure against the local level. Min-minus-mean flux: -0.04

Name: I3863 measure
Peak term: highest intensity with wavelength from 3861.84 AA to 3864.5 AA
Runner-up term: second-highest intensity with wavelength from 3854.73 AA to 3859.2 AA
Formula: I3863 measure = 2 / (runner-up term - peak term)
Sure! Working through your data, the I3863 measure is -3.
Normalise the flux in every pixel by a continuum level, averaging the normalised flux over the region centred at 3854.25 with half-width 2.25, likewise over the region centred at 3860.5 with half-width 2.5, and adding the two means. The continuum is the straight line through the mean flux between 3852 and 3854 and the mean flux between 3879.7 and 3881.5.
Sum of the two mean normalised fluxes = 1.96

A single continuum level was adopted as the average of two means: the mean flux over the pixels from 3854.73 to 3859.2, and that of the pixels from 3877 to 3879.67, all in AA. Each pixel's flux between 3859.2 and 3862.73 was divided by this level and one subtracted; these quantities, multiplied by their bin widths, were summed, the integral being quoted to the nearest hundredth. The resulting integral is -0.13 AA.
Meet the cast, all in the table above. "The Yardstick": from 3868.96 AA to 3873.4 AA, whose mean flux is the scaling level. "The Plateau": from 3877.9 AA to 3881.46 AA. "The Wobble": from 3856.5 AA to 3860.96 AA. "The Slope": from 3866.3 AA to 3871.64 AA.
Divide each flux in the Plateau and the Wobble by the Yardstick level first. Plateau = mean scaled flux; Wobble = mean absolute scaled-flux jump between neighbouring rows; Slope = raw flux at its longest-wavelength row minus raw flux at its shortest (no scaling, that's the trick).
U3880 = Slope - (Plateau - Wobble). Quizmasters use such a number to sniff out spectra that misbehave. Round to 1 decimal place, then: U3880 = -1.4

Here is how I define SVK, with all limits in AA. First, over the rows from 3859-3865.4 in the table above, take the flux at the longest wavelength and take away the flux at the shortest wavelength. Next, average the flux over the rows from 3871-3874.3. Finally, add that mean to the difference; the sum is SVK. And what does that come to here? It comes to 10.4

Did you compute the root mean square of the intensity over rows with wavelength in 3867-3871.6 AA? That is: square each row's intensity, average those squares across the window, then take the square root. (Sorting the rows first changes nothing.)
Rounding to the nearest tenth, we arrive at 9.3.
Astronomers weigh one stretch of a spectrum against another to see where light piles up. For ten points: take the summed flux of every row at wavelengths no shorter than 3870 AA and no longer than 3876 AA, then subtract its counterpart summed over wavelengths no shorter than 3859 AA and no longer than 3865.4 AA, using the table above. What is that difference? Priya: 3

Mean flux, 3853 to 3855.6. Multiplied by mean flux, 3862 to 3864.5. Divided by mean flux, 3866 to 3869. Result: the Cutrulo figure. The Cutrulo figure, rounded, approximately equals 8.7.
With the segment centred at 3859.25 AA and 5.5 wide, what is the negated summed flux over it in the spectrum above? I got -52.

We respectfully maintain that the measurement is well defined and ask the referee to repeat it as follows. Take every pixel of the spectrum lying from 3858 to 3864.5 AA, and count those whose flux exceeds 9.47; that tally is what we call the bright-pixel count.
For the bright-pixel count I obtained 1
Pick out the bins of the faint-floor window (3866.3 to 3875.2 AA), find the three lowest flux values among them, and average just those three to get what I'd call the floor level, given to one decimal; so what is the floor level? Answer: 9.2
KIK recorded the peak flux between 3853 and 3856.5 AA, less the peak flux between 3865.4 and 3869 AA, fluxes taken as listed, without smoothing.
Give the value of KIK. -0.75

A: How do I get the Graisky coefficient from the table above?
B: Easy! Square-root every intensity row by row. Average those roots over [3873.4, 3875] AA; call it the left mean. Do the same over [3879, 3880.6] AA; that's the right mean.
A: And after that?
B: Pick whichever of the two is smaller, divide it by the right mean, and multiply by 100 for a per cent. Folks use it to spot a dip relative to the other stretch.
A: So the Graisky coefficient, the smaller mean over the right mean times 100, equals 100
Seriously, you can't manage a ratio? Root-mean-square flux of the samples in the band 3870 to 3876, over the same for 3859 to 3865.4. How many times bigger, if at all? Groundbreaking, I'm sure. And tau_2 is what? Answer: 1.04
